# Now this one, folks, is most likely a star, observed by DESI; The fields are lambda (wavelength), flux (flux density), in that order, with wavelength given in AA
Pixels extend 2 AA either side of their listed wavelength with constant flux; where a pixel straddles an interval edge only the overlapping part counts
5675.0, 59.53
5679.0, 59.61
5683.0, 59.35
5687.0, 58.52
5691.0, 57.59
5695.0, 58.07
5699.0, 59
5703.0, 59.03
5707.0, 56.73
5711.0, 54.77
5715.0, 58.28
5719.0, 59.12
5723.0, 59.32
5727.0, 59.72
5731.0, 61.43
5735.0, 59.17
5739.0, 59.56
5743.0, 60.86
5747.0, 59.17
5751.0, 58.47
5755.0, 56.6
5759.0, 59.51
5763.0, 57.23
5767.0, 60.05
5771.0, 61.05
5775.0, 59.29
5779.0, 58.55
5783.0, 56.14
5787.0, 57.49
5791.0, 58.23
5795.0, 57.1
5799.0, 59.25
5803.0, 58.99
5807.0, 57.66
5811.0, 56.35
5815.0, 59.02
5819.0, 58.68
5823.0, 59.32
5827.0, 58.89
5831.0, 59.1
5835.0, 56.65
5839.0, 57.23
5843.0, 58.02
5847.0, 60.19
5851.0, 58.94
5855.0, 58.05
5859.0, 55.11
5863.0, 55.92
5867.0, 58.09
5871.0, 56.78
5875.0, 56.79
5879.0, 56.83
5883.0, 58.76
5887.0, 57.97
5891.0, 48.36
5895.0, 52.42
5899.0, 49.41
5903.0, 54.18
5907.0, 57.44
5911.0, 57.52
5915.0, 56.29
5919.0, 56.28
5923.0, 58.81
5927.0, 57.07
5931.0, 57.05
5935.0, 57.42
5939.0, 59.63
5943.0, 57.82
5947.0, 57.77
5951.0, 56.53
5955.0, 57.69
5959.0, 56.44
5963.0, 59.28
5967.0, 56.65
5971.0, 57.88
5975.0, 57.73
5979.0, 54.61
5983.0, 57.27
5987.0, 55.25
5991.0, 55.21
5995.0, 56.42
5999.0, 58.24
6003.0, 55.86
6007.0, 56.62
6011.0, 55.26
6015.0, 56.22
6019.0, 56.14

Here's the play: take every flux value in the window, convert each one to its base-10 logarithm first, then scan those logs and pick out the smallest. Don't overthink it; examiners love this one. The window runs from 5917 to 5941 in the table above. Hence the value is 1.75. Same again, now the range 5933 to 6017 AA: 1.74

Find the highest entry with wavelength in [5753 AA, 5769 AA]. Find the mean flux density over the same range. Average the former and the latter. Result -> 59.2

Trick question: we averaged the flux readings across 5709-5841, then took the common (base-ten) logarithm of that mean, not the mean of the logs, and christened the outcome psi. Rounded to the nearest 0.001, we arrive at 1.768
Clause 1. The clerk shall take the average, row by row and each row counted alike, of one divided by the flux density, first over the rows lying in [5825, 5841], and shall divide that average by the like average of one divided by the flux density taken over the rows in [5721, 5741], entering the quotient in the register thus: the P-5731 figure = 1.03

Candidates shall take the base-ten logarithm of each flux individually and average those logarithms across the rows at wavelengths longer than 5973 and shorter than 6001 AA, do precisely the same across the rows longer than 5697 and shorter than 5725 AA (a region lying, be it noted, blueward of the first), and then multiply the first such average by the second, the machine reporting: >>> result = 3.088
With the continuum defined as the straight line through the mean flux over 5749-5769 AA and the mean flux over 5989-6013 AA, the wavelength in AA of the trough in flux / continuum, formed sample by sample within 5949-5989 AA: 5979.0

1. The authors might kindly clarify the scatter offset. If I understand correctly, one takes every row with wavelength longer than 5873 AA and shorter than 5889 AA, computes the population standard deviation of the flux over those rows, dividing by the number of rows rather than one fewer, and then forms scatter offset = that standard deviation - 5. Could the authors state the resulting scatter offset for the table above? -4.2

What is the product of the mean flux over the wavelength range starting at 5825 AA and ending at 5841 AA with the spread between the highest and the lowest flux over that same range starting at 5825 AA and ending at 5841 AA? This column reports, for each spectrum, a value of 142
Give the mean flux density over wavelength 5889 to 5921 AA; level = 54.0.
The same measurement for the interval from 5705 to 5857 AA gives 58.5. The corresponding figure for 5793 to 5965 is 57.1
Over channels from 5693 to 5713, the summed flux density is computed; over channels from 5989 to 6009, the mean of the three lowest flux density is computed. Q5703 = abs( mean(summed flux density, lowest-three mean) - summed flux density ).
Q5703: 115.9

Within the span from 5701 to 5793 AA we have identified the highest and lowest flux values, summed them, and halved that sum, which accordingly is 58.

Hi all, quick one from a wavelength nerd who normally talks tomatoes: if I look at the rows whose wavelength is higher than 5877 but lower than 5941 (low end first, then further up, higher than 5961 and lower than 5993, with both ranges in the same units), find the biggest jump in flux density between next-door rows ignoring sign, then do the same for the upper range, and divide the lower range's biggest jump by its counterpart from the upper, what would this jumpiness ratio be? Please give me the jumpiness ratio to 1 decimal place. 3.1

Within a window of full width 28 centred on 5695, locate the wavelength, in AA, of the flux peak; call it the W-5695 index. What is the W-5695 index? 5683.0 AA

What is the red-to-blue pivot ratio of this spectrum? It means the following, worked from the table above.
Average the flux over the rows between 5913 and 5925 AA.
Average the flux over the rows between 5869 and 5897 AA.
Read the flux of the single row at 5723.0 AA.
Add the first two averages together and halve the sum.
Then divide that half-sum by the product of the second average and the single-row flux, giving 0.0171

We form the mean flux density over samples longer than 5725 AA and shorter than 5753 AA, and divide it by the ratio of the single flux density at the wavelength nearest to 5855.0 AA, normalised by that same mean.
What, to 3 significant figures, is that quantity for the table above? 61.5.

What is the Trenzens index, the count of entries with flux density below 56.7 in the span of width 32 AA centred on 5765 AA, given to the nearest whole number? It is 1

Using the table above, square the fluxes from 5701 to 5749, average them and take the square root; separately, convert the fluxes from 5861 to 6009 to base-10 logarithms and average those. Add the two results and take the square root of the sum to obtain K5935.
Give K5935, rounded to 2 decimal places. 7.79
